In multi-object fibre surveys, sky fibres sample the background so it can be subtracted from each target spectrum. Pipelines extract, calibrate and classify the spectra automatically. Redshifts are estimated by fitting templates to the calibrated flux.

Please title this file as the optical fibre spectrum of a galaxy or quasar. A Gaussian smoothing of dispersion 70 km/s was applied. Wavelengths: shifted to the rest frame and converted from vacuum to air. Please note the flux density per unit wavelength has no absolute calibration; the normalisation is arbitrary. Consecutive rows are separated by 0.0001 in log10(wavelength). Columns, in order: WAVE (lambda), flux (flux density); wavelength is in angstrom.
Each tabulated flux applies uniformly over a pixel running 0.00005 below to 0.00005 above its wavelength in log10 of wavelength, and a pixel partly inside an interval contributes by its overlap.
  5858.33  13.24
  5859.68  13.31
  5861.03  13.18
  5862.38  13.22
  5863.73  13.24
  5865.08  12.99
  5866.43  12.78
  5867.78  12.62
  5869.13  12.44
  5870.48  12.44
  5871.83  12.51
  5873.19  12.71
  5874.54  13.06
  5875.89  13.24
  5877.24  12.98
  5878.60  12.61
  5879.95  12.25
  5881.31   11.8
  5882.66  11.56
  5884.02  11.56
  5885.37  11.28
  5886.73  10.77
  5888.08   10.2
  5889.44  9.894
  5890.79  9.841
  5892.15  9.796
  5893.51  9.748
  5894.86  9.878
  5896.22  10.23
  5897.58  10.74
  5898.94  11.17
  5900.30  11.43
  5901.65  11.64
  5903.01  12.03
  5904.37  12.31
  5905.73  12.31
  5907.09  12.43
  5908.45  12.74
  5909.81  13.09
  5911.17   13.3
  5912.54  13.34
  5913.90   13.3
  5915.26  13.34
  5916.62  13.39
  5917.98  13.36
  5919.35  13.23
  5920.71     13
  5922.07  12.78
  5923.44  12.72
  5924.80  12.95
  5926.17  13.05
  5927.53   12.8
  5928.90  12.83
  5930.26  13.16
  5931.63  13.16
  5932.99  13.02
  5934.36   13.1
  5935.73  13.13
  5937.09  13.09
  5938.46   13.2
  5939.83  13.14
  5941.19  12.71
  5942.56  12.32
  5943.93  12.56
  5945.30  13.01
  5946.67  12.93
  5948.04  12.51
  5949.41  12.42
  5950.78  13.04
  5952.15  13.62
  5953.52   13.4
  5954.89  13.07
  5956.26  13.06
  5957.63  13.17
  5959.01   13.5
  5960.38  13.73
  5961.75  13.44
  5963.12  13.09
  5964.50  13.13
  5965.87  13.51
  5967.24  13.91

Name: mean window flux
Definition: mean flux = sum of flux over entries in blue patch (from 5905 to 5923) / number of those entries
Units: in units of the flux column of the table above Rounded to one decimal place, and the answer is 13.0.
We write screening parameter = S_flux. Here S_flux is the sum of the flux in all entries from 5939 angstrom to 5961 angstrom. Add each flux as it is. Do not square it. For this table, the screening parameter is 208.2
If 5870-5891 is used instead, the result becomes 188.7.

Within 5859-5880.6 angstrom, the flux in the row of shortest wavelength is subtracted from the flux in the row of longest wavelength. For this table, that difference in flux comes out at -1.1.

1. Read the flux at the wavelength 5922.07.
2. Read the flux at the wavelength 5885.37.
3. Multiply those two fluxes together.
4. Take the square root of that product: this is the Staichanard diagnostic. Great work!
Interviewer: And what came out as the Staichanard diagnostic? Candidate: 12.0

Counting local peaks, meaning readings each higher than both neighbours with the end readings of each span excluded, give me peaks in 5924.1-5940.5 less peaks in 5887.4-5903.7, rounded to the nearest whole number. 3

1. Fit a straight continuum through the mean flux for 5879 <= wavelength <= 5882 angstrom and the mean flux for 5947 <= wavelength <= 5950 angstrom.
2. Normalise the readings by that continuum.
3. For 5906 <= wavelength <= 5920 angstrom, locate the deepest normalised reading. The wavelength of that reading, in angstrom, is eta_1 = 5907.09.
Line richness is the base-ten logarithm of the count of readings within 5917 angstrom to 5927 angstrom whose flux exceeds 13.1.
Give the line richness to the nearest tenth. 0.3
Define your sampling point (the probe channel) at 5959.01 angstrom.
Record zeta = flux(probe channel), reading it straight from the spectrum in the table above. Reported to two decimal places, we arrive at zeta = 13.50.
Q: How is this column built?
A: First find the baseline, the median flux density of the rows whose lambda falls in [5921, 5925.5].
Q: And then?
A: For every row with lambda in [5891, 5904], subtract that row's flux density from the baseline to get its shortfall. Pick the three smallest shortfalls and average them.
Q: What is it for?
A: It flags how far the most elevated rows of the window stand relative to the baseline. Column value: 1.08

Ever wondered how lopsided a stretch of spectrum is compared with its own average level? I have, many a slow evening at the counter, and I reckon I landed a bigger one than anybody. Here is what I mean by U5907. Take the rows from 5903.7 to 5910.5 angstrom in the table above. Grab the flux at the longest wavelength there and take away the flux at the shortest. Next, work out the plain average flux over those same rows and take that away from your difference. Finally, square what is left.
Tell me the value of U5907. 139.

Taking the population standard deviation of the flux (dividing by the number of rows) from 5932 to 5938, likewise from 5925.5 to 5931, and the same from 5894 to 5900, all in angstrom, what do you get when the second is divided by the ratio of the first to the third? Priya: 1.8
